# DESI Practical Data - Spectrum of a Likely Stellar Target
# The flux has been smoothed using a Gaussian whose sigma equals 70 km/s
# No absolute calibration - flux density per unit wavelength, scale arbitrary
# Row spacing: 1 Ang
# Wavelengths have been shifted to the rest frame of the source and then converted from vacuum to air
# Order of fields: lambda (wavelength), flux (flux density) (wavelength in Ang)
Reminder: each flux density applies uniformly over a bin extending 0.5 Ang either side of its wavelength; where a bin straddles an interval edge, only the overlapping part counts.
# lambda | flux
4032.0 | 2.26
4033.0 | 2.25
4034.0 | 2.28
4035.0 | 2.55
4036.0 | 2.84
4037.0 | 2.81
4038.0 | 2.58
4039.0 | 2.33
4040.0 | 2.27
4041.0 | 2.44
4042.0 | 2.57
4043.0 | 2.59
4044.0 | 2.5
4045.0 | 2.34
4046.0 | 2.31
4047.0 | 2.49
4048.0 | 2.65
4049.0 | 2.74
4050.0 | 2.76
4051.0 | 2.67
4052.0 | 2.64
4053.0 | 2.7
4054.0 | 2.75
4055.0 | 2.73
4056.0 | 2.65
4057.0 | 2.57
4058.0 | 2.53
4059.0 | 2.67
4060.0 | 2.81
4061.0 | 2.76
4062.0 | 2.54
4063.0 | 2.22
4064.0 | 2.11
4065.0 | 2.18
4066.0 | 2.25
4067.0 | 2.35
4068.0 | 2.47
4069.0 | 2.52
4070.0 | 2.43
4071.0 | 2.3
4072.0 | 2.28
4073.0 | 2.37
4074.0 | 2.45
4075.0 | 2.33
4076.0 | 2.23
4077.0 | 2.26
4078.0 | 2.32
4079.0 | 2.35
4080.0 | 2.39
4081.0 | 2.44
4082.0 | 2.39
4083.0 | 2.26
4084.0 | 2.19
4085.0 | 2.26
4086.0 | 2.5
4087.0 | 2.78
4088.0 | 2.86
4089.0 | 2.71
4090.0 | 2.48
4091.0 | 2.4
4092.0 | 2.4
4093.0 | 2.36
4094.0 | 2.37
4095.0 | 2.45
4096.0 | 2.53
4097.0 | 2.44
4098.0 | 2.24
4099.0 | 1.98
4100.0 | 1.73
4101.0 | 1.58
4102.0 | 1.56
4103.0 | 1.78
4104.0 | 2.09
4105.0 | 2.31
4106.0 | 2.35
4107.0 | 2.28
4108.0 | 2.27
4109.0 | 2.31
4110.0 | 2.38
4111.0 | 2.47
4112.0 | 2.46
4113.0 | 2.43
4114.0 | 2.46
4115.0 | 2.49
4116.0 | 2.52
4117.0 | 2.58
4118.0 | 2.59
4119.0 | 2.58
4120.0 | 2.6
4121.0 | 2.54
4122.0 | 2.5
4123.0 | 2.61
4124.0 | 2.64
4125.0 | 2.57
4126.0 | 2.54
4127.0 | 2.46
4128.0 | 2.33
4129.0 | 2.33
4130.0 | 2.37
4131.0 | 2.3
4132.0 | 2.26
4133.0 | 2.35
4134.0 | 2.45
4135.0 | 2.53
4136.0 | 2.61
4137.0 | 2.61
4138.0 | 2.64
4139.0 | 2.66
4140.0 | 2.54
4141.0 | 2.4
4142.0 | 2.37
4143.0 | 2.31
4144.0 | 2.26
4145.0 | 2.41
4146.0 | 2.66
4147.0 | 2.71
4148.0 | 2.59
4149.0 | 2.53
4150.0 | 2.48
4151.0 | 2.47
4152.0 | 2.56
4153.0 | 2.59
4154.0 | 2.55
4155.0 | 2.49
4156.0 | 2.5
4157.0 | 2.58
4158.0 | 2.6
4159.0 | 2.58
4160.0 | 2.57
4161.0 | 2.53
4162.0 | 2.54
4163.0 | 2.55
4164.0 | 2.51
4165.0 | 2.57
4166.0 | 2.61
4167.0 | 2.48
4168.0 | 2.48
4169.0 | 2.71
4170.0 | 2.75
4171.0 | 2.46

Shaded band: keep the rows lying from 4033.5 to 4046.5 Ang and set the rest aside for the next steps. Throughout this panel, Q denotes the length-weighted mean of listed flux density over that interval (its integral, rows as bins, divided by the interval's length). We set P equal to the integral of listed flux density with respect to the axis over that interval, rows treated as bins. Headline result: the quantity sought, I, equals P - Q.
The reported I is 29.9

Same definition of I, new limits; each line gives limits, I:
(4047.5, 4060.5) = 32.2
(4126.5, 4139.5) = 29.4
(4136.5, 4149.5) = 30.2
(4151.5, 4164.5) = 30.6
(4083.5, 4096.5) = 29.8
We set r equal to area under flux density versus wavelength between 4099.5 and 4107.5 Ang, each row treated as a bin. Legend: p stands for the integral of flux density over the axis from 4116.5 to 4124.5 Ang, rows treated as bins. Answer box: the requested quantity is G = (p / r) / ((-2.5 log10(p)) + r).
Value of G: 0.106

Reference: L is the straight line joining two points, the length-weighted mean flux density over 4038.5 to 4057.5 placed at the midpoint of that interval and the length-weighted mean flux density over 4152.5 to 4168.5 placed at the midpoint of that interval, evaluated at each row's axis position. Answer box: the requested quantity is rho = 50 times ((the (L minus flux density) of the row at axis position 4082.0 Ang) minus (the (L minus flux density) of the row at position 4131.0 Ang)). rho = -4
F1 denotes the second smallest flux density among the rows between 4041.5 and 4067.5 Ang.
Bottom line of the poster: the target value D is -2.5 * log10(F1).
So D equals -0.85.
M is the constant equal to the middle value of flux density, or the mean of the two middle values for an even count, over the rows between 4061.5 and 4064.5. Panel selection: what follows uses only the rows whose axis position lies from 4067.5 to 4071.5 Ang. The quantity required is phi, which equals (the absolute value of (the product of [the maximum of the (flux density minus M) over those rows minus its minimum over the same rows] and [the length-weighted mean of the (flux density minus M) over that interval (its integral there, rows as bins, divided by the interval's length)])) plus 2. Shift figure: 2.05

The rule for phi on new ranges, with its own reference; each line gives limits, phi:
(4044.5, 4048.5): 2.08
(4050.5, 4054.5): 2.05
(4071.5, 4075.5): 2.02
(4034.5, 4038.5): 2.14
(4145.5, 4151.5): 2.08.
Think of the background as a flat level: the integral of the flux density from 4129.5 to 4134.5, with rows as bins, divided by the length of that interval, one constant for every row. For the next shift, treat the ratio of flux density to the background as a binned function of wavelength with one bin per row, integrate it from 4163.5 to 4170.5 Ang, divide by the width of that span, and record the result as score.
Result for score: 1.103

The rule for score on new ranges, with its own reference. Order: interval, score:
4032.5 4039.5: 1.074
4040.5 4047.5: 1.050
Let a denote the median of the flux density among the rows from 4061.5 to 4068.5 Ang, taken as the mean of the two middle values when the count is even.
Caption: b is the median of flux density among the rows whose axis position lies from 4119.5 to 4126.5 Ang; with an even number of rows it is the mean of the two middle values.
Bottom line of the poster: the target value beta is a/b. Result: 0.88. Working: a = 2.25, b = 2.57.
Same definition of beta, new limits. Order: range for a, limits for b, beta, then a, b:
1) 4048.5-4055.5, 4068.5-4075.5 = 1.15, 2.73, 2.37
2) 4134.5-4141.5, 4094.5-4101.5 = 1.17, 2.61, 2.24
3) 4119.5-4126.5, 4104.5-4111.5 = 1.11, 2.57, 2.31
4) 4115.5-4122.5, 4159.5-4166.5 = 1.01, 2.58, 2.55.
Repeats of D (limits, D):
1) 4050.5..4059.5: -1.02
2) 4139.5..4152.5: -0.91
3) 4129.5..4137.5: -0.90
